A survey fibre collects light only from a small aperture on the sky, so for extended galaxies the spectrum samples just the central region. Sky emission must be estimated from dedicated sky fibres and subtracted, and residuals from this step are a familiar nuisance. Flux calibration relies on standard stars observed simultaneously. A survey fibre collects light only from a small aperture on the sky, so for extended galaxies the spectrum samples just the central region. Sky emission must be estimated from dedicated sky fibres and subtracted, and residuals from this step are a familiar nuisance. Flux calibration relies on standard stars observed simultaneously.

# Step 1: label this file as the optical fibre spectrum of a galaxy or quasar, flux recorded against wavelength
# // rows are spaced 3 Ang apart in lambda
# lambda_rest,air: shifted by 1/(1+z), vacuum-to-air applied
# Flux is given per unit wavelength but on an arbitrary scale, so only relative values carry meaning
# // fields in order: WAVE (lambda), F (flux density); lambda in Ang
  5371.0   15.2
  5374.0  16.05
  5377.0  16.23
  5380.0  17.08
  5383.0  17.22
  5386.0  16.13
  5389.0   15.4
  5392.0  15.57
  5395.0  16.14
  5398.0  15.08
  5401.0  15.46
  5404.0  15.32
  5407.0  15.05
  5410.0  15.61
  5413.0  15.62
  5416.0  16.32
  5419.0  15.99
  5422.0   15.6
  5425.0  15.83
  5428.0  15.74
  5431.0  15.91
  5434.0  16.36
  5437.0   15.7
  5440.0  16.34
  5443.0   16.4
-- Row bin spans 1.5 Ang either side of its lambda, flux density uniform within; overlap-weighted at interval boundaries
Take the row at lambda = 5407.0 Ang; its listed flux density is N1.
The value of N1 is 15.05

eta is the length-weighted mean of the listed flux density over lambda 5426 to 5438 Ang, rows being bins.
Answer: 15.9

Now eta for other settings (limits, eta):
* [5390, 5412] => 15.5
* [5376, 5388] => 16.6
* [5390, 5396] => 15.8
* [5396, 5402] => 15.3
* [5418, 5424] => 15.8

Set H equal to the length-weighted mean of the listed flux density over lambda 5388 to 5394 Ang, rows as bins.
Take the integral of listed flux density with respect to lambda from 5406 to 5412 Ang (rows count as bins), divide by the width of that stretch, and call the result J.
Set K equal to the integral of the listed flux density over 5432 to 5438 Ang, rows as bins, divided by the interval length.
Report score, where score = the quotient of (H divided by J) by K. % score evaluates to 0.063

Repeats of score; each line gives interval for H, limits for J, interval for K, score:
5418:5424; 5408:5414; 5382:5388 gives 0.061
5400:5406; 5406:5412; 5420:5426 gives 0.063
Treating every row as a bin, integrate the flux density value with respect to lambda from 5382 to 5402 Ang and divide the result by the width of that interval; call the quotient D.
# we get 15.8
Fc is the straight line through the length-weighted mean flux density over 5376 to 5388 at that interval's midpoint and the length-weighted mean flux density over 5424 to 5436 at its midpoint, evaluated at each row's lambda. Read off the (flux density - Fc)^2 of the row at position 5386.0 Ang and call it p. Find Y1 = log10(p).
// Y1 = -0.7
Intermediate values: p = 0.2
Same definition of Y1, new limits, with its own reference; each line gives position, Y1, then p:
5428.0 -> -1.2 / 0.1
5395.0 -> -1.0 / 0.1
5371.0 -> 0.4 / 2.5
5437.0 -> -1.6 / 0.0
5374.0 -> -0.3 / 0.5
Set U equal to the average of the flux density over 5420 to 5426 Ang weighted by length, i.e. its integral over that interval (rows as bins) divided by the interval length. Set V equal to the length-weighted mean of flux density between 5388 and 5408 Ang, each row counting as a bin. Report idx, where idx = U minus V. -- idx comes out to 0.3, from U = 15.7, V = 15.4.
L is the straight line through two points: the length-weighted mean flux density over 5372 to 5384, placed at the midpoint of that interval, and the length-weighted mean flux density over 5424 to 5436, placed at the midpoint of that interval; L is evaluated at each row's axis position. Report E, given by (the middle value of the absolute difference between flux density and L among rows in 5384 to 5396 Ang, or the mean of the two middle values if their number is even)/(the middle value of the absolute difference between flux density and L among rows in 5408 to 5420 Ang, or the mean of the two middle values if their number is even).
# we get 1.6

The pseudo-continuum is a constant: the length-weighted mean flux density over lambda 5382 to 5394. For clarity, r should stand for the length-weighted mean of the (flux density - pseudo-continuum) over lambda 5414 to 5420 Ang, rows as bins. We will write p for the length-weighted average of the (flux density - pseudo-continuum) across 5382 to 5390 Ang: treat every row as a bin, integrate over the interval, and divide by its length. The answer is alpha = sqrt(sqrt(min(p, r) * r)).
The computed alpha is 0.30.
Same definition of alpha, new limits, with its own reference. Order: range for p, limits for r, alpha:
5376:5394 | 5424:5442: 0.20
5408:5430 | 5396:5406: 0.85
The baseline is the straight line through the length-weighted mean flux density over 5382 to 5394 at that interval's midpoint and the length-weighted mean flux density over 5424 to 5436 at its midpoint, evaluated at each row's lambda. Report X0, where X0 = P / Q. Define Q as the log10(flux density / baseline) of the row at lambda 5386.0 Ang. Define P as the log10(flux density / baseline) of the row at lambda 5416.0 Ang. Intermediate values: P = 0.009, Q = 0.002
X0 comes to 4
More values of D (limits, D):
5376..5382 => 16.7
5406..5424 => 15.7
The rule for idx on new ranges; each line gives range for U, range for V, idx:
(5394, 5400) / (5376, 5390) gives -0.9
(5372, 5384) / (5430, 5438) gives 0.5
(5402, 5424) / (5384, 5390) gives -0.3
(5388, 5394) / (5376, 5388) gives -1.1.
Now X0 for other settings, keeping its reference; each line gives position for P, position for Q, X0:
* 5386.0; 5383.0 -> 0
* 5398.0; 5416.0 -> -3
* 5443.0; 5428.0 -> -2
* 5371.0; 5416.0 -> -3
